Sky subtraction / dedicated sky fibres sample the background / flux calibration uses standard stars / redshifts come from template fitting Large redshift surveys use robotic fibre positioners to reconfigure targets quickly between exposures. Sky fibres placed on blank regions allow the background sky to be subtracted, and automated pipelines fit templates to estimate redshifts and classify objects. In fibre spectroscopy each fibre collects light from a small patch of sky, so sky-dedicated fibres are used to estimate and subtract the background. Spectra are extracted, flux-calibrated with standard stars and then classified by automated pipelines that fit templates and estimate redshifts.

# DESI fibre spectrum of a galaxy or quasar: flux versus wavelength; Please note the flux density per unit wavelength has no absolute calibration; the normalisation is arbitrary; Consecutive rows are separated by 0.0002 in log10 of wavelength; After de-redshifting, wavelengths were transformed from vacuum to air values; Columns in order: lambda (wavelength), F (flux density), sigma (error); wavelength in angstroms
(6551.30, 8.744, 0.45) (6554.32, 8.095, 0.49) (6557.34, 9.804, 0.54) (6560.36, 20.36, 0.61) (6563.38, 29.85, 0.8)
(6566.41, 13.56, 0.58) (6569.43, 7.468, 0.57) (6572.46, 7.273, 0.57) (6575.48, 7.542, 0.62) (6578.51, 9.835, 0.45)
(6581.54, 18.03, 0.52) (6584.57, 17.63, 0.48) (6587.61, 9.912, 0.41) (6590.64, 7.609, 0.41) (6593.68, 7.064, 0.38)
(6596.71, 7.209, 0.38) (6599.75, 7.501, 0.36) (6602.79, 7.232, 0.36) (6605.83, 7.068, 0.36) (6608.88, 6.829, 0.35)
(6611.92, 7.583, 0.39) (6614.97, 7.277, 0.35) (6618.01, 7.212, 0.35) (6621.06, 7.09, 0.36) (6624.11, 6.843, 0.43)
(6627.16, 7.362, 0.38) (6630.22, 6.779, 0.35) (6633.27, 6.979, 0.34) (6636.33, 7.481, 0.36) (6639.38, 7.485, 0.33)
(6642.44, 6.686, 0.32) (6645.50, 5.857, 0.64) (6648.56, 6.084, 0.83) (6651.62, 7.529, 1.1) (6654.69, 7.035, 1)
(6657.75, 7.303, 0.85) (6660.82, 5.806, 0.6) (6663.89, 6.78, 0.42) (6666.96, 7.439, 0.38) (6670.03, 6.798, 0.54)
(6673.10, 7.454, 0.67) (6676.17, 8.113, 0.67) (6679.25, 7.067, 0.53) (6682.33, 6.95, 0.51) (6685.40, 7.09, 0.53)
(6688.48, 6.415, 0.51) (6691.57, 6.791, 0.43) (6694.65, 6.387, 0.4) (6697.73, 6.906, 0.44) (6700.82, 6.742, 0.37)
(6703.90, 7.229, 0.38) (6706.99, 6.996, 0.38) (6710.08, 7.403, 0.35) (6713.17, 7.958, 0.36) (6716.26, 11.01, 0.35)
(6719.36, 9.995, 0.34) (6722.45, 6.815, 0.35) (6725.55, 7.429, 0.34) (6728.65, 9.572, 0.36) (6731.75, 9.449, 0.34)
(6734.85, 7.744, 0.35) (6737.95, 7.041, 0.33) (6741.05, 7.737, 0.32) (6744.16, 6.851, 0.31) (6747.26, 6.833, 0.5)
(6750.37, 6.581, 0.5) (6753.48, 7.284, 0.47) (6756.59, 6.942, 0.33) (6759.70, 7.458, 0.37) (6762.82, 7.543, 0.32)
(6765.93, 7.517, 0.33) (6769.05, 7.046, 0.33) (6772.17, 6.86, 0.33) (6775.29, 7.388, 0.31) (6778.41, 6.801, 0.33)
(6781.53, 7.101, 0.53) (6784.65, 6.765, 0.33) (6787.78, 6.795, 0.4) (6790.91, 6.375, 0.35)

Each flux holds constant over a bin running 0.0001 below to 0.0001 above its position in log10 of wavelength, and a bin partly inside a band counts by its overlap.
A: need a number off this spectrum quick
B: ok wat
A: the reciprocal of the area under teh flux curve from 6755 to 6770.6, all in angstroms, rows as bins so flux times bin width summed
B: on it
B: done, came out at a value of 0.0088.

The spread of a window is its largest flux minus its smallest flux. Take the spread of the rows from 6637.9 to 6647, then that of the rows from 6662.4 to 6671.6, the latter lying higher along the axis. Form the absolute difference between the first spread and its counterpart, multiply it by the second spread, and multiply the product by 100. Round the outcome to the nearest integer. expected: 64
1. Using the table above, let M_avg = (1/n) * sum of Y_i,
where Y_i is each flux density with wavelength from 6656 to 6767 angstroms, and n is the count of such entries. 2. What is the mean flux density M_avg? 7.4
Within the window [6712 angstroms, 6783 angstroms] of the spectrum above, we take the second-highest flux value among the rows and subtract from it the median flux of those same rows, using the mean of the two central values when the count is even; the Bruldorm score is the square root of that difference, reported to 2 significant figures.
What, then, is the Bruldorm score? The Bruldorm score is 1.6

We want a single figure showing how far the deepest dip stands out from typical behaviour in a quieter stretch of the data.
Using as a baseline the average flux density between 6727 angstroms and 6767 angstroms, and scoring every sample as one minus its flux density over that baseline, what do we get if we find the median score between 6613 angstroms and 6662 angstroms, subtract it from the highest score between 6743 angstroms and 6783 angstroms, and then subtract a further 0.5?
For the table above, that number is -0.44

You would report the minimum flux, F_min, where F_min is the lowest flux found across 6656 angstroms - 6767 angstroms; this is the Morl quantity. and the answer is 5.806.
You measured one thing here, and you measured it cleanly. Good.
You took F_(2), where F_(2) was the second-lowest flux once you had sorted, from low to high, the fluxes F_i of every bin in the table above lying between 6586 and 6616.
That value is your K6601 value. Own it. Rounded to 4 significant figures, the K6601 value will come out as 7.064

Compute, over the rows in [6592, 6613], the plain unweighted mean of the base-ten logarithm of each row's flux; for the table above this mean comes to 0.858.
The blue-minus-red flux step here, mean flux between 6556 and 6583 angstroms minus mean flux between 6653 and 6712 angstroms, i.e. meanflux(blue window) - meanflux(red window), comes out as 6.8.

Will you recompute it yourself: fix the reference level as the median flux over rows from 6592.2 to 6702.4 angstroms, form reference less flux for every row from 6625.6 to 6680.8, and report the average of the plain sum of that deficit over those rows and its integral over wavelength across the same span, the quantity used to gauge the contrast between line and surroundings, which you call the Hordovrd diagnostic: 2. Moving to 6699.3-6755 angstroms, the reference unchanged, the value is -28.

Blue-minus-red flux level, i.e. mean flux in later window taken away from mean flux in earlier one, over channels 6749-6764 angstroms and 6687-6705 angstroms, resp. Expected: -0.4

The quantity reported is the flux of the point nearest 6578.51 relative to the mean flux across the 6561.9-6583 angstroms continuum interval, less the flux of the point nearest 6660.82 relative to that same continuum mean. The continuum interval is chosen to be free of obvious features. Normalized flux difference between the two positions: 0.30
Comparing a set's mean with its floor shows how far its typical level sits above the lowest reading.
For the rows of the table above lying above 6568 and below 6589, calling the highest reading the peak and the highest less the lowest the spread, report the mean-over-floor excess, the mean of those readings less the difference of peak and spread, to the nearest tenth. 3.8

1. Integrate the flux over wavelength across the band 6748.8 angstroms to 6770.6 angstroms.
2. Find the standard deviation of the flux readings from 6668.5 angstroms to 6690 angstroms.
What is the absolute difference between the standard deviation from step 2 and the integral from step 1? 156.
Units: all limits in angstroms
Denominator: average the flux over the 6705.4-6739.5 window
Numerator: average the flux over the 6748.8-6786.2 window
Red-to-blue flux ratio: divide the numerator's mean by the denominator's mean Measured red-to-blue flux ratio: 0.86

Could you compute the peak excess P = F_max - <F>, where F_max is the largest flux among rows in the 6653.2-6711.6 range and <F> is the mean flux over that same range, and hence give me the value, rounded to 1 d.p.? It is 1.1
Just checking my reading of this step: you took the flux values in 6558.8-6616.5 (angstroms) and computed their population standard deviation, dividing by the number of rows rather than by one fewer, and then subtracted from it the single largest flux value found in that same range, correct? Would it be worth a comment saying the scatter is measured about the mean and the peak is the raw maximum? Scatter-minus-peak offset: -24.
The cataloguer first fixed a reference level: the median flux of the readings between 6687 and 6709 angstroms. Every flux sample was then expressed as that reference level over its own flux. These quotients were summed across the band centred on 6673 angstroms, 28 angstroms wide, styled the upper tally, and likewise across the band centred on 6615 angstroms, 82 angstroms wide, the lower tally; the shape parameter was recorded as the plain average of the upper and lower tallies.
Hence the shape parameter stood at 16.5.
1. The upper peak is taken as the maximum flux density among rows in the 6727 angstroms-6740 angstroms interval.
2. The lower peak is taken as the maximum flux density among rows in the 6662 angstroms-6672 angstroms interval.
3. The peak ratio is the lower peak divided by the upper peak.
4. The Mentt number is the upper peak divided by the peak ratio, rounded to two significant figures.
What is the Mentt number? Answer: 12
